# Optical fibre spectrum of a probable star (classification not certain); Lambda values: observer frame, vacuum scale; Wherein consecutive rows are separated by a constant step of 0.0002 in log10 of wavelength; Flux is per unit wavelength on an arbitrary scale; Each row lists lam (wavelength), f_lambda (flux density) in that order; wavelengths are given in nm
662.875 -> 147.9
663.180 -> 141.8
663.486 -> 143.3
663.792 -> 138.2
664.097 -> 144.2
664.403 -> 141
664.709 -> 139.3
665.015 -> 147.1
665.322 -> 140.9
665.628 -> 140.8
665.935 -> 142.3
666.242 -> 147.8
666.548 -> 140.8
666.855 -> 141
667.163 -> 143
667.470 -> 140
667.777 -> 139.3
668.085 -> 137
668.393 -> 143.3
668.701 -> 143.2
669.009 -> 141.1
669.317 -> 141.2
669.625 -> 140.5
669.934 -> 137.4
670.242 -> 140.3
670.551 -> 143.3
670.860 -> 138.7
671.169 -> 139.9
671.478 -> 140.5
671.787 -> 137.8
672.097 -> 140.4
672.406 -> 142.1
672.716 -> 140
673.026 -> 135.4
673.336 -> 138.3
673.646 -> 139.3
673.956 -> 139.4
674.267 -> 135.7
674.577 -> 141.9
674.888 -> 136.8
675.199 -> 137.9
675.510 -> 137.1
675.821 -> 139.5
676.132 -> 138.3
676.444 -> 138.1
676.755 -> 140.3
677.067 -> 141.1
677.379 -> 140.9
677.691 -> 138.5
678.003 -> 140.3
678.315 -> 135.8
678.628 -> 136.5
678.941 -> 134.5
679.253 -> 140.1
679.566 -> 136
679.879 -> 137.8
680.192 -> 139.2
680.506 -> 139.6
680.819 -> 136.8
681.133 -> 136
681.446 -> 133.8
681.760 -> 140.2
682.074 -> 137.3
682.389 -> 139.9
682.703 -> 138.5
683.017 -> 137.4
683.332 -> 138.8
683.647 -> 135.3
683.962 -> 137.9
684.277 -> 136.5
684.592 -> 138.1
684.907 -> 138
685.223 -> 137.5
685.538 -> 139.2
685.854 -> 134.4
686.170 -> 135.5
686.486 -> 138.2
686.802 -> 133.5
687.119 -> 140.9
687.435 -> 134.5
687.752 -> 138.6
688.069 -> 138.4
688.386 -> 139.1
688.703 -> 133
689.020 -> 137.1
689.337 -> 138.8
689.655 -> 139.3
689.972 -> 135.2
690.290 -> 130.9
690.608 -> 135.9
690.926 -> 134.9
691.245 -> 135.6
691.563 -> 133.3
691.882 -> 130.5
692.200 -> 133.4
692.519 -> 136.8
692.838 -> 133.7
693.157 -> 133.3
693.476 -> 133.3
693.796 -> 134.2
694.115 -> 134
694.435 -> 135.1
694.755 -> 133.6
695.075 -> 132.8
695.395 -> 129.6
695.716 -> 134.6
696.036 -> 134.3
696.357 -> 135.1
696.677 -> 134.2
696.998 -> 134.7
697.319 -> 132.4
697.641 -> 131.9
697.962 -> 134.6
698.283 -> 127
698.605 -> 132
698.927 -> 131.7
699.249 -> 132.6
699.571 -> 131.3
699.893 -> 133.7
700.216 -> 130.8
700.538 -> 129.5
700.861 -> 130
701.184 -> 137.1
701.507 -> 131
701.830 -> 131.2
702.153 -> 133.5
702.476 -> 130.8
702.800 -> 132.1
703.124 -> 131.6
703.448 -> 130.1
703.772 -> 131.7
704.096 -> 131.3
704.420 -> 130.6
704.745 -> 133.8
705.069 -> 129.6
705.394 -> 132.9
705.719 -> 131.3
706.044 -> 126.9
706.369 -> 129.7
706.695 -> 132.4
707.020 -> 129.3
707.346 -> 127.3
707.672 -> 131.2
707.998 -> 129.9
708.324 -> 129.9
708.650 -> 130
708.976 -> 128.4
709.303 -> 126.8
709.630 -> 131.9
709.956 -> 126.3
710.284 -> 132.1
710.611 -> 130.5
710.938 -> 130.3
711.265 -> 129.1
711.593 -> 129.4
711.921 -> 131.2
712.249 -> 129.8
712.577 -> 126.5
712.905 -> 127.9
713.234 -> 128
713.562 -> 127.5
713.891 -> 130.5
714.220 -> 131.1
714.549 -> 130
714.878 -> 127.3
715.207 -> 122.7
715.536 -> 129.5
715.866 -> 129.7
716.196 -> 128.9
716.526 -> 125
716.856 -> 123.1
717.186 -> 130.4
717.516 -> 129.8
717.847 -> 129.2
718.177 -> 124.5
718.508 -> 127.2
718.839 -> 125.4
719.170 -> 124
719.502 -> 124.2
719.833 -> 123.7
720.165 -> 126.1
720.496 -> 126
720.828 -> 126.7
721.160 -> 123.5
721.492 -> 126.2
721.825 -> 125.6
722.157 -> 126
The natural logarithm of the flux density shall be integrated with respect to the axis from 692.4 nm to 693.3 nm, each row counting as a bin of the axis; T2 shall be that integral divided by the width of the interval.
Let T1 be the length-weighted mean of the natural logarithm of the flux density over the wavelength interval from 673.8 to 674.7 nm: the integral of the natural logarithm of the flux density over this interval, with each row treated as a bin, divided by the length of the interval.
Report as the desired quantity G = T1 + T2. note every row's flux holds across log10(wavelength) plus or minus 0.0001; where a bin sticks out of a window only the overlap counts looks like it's 9.84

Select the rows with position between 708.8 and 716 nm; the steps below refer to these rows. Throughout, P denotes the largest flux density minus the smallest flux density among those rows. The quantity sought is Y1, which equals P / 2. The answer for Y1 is 4.7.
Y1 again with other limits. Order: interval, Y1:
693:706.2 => 5.1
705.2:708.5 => 3.0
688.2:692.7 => 4.4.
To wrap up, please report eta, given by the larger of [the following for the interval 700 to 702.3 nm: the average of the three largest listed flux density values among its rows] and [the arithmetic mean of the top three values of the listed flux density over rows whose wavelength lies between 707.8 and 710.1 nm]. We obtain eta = 134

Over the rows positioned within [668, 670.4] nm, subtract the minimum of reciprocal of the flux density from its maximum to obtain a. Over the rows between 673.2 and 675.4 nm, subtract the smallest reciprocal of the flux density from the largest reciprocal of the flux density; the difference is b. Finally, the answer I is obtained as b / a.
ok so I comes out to 1.00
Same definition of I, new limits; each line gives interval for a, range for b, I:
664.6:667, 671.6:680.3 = 0.96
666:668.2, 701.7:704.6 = 0.37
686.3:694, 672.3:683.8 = 0.77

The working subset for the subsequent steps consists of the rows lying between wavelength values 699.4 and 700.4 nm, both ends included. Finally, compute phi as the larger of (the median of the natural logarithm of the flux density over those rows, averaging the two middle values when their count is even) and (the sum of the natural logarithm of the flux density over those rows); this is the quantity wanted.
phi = 14.6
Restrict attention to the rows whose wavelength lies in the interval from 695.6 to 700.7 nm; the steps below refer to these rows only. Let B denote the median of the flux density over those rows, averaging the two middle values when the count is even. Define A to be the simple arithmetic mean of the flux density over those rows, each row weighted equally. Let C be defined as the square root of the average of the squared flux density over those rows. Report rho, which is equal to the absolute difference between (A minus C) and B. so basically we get 133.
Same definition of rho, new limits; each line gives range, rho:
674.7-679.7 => 138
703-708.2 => 131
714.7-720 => 126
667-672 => 140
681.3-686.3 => 138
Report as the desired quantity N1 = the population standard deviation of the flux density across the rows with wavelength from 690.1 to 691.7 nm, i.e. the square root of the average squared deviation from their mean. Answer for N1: 1.84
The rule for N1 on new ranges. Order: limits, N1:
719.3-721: 1.17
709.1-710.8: 2.49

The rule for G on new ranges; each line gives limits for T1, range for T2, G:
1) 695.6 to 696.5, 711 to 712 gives 9.77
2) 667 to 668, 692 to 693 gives 9.85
